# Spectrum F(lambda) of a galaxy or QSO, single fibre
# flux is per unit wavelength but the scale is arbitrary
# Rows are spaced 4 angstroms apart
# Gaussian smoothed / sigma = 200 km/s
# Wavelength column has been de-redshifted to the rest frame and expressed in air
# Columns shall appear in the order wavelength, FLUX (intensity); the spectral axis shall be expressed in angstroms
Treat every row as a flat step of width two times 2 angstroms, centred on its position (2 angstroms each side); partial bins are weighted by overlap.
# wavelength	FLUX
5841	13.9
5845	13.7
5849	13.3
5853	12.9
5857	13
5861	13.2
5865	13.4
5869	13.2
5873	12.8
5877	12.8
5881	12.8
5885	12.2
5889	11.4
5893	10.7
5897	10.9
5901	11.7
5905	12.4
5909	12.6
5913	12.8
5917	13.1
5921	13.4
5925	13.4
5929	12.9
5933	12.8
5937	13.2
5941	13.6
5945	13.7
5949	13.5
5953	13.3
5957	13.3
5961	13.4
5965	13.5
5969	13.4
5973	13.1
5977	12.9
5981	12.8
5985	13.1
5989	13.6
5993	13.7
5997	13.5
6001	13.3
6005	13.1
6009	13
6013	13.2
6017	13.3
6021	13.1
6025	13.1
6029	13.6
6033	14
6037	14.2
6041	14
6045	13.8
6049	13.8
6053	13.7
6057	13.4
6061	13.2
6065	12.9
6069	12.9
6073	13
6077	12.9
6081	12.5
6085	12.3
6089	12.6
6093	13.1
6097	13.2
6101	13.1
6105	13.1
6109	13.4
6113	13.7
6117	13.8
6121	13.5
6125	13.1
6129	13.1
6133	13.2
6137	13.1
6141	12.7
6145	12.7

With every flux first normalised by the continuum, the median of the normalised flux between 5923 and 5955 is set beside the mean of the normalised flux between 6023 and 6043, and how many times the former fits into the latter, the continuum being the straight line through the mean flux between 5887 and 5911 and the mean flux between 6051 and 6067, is 0.957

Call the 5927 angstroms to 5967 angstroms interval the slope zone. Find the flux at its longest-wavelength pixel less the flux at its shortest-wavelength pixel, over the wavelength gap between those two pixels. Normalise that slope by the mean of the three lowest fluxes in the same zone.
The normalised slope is 0.0013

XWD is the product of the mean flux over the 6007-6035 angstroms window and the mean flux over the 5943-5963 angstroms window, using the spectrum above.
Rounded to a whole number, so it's 179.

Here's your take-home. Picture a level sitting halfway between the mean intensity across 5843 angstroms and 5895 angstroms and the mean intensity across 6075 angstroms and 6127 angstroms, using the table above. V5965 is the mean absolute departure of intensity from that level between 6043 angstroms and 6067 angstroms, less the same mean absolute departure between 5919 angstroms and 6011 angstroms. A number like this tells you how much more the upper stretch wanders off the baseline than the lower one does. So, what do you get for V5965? 0.17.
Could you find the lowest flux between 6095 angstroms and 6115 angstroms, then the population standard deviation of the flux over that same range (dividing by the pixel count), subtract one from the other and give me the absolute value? 12.9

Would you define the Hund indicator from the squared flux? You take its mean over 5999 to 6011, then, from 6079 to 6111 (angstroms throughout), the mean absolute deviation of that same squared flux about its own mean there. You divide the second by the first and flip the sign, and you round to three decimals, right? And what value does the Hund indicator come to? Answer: -0.050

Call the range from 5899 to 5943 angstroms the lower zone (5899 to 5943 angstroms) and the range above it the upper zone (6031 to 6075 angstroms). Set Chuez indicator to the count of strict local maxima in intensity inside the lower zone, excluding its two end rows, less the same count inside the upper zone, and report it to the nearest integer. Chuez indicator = -1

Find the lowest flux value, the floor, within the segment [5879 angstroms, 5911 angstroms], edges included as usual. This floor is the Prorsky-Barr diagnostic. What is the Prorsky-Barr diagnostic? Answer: 10.7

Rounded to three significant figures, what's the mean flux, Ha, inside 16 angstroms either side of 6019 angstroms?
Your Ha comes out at 13.3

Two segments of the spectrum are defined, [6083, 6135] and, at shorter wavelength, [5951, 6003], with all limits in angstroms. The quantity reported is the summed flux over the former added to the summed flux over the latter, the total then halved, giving 172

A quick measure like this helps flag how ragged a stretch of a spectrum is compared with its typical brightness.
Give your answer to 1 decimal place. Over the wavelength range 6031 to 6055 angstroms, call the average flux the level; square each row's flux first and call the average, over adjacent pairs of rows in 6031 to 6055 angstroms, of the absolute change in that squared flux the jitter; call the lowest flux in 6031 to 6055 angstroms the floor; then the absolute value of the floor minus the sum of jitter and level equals 4.1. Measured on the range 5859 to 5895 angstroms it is 10.6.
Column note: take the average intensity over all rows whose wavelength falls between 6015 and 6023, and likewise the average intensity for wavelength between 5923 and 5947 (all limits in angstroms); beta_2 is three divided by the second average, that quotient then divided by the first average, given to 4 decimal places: 0.0171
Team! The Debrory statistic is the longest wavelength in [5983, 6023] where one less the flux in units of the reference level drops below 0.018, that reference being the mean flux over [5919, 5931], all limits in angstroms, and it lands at 6021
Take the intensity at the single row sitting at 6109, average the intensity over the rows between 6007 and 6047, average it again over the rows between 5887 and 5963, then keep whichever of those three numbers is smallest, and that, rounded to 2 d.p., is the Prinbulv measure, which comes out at 12.74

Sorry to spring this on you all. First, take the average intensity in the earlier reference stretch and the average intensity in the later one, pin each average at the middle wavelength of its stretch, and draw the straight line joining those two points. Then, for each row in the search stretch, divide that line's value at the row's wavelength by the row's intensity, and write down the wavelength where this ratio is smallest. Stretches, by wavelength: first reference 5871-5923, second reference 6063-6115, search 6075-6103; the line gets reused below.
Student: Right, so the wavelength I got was 6097 angstroms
